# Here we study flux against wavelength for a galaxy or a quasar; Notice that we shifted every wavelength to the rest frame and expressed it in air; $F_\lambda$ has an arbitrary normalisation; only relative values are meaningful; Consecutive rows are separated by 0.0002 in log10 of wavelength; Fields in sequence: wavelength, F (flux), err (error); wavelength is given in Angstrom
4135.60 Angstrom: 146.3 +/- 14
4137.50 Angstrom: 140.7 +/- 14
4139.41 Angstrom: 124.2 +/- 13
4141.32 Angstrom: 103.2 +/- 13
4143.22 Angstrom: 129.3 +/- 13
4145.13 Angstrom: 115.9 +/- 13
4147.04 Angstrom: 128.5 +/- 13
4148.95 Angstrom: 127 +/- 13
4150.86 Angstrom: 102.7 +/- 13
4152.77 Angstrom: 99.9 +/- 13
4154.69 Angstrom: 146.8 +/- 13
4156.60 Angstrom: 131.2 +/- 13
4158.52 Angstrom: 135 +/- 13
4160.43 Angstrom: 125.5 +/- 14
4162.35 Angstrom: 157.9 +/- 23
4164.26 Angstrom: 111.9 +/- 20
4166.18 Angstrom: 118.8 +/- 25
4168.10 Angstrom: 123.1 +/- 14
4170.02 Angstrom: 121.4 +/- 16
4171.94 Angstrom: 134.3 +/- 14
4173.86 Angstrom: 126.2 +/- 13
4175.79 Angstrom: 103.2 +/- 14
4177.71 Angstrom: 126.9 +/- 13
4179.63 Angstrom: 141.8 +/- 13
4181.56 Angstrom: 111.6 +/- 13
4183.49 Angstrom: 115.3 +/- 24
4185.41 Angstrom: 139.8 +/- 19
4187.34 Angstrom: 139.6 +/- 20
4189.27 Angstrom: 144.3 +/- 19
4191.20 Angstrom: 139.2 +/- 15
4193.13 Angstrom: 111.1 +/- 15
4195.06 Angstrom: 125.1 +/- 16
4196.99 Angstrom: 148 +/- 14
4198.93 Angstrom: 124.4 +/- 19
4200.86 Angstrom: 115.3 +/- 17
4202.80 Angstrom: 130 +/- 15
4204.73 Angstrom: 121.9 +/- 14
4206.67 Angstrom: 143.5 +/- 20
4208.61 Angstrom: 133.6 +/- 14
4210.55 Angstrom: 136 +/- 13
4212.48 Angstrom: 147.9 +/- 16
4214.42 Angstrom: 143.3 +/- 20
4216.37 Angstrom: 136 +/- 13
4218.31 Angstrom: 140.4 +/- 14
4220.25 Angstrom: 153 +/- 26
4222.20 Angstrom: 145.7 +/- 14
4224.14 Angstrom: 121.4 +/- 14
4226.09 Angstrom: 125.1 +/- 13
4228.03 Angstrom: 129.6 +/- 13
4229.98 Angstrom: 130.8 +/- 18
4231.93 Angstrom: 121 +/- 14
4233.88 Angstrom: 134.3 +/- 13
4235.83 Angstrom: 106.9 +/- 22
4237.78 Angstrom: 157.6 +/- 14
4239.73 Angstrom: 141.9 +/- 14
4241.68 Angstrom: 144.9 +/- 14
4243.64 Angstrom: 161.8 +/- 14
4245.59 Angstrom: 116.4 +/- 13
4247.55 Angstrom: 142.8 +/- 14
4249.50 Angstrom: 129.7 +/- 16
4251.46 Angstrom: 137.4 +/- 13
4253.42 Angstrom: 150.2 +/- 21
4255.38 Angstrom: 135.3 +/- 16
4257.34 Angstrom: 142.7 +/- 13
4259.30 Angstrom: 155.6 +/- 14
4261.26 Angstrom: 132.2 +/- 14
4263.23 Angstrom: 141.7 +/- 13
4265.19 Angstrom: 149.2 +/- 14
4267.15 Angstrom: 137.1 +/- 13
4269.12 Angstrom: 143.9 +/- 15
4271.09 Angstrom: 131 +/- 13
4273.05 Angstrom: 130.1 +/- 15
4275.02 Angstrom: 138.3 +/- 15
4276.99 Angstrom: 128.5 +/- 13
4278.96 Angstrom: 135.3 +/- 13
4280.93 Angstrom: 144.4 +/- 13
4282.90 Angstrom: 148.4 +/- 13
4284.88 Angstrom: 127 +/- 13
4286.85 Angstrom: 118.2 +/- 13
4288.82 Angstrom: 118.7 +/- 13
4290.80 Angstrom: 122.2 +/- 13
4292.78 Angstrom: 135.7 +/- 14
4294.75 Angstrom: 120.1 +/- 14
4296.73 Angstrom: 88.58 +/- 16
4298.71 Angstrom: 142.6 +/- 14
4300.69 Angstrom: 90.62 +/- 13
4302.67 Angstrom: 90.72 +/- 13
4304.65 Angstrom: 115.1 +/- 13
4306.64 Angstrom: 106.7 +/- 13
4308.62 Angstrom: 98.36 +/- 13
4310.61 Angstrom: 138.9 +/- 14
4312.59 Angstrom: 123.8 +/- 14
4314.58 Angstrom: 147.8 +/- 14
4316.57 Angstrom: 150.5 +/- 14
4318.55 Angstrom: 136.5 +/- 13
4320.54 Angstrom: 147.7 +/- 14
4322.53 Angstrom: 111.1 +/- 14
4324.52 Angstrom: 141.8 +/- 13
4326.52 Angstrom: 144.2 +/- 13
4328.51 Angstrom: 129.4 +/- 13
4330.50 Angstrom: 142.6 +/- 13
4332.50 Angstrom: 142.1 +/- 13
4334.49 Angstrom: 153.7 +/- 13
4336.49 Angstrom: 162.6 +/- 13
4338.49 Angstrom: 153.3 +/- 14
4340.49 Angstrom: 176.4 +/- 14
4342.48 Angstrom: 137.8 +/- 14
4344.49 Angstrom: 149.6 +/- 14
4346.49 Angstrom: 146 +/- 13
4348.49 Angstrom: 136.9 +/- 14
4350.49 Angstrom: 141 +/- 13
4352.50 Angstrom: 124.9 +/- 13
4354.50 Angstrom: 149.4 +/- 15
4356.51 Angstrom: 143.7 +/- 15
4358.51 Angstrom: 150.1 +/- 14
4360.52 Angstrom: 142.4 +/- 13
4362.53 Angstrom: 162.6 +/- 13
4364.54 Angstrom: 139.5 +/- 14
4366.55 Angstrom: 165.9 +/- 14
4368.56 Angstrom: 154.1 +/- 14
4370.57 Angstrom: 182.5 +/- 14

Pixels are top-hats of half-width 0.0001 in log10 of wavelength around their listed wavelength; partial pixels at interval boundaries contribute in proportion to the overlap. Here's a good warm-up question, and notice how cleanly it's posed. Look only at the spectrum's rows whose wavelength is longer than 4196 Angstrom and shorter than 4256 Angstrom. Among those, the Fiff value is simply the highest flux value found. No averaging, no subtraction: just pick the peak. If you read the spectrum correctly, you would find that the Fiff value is 161.8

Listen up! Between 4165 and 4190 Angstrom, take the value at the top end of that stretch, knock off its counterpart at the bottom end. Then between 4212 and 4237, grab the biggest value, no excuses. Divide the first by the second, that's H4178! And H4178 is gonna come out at 0.17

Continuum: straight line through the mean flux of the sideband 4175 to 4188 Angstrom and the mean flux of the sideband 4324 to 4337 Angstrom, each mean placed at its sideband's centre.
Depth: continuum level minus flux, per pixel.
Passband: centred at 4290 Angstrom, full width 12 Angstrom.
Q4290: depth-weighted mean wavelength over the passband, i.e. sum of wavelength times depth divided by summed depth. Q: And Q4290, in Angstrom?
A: 4289.7 Angstrom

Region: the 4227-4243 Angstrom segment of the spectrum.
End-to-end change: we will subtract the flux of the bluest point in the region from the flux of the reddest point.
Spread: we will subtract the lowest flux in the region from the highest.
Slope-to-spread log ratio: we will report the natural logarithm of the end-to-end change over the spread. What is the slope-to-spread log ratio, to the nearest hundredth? -1.20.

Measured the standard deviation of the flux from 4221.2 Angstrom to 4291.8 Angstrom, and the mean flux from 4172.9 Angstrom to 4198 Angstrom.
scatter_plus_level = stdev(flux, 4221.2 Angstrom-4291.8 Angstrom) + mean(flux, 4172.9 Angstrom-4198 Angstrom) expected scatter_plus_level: 141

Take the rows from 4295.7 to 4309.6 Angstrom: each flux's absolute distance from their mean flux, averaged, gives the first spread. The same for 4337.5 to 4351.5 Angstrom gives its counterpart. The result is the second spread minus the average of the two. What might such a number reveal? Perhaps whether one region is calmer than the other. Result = -2.5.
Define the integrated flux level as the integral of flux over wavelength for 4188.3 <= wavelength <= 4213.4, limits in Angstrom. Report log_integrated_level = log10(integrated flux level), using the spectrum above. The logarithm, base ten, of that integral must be 3.52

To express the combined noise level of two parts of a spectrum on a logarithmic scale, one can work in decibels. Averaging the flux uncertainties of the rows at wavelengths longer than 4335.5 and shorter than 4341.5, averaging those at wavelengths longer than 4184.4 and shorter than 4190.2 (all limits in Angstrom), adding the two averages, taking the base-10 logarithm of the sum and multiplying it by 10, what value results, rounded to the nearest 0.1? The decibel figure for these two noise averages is 15.2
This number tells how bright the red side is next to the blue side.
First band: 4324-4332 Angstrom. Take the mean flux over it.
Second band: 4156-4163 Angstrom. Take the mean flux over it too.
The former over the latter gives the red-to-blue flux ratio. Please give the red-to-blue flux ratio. 1.02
